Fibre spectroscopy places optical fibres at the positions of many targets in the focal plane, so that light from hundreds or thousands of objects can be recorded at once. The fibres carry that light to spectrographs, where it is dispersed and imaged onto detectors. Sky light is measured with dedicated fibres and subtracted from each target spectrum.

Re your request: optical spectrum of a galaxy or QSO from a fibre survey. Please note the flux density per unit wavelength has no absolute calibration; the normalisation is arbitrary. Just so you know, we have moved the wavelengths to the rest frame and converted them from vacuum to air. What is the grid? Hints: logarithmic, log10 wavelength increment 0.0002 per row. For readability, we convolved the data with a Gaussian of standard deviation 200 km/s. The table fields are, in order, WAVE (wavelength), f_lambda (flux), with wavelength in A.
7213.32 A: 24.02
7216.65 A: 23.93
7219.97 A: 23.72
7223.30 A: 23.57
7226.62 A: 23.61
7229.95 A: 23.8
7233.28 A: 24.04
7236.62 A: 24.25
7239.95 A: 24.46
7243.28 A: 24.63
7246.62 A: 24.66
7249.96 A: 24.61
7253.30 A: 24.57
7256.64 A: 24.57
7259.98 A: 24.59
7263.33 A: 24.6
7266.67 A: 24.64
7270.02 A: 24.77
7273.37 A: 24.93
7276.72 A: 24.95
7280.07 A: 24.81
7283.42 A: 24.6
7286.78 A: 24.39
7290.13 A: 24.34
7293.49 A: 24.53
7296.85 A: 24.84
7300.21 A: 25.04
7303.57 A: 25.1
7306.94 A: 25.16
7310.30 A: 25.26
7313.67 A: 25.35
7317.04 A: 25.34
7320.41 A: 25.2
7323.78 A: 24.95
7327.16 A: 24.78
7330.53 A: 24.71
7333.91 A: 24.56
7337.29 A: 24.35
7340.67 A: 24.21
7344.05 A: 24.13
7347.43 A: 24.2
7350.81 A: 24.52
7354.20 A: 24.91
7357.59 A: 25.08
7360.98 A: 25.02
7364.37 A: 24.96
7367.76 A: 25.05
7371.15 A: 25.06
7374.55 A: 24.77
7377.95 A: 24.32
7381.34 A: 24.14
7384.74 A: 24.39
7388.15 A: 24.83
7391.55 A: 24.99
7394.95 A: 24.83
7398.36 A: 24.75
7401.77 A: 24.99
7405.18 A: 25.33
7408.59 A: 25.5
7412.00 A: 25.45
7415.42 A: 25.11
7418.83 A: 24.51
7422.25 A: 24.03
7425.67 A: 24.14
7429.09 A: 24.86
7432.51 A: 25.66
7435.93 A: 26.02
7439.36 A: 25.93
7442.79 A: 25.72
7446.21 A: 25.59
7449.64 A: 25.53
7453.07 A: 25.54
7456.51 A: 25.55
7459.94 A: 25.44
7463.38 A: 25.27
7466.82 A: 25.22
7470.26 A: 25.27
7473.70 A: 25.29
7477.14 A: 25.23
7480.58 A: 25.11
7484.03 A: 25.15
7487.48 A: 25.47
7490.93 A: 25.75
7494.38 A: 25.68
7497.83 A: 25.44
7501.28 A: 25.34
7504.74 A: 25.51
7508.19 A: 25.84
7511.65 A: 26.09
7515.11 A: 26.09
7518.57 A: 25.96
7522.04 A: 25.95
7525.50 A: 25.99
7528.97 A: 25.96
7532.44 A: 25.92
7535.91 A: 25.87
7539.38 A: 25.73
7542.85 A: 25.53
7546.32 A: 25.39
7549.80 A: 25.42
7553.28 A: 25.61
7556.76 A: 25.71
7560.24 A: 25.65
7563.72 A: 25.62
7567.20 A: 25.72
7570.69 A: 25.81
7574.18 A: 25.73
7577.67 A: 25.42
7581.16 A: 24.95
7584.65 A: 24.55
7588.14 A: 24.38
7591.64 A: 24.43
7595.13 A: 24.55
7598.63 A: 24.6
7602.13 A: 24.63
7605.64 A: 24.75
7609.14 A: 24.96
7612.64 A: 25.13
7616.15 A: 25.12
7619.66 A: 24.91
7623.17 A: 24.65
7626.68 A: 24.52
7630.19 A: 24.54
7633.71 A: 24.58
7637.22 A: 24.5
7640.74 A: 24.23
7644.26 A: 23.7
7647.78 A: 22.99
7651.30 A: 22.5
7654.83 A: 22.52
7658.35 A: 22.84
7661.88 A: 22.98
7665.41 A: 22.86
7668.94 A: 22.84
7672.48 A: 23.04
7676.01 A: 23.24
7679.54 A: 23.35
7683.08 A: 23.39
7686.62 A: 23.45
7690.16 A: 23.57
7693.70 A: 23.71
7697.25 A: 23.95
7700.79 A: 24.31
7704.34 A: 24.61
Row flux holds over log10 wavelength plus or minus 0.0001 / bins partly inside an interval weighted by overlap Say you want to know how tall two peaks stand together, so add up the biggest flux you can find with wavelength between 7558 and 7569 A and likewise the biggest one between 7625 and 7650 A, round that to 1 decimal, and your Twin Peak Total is 50.3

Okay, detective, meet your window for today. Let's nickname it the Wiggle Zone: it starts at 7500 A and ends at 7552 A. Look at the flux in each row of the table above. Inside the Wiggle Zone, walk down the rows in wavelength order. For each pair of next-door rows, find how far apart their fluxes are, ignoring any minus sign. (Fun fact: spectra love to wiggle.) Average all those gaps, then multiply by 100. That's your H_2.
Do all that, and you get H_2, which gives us 11.1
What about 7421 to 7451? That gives 31.0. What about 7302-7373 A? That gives 13.2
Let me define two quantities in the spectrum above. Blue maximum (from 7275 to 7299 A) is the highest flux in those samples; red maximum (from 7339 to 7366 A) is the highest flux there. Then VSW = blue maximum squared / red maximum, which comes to 24.8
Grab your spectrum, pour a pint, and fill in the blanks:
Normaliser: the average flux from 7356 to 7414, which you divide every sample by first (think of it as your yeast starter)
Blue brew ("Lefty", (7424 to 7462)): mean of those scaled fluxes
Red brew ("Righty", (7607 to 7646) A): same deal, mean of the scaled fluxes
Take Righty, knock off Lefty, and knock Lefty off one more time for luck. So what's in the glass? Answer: -1.06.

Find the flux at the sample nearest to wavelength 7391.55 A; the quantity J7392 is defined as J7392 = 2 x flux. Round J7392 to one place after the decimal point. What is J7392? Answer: 50.0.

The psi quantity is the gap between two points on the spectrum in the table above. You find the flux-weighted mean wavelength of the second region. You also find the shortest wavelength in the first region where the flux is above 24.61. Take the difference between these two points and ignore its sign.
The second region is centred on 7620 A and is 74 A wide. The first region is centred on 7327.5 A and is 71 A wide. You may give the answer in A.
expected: 322.4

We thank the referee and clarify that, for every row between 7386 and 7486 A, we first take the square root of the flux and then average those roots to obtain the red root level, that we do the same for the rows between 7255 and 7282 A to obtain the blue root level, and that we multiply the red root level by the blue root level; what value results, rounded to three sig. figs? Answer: 25.0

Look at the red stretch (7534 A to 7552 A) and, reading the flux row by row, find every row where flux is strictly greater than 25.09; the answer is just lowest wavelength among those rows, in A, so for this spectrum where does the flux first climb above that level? 7535.91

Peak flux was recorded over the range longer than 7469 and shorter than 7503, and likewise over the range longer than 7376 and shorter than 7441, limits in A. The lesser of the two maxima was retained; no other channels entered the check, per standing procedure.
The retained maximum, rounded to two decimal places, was 25.75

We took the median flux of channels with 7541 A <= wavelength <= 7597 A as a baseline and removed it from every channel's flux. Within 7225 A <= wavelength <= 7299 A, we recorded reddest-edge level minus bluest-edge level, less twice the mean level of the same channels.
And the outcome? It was 3.2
